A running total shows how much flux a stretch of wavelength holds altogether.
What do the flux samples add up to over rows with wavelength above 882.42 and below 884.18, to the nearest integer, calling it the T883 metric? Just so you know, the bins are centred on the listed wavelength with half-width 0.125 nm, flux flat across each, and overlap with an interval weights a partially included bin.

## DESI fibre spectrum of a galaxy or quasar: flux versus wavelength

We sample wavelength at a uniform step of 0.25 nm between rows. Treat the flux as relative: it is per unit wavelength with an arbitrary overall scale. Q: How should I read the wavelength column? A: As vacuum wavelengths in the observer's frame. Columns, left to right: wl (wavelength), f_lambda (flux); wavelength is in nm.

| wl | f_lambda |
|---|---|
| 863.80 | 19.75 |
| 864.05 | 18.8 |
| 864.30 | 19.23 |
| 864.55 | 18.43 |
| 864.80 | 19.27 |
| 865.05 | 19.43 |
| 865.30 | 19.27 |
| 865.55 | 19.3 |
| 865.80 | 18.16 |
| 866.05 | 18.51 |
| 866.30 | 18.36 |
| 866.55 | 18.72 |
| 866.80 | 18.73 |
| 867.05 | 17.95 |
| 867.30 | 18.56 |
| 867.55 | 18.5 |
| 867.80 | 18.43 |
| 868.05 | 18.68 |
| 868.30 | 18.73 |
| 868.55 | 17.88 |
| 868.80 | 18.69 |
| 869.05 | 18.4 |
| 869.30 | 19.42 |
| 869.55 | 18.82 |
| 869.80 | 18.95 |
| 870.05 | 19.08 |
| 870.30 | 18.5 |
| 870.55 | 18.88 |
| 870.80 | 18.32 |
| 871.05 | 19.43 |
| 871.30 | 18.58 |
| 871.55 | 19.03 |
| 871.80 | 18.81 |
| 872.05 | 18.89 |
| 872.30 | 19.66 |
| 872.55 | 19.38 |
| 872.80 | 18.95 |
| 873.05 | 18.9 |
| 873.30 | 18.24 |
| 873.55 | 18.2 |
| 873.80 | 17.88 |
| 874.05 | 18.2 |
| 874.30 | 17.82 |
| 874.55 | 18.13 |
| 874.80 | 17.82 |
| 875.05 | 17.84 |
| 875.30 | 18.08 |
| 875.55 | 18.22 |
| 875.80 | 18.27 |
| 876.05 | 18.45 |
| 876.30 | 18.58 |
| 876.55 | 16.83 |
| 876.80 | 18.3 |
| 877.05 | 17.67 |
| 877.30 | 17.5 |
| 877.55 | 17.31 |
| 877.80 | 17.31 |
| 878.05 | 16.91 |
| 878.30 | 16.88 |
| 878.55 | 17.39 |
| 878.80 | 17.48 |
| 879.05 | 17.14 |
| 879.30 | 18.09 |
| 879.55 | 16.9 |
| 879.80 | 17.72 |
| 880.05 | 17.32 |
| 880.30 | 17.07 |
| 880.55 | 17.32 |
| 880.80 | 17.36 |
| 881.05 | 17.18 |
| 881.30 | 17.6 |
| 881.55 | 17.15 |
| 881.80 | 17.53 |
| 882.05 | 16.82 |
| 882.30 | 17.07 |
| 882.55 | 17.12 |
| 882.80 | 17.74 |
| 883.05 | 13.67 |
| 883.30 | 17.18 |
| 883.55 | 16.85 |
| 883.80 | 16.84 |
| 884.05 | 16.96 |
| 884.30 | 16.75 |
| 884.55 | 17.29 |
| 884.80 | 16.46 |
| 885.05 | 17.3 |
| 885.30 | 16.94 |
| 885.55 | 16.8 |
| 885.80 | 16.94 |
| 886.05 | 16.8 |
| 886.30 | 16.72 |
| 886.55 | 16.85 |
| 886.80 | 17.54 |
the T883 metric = 116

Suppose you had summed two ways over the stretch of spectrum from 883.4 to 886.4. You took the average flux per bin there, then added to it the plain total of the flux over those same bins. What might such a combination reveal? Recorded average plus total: 220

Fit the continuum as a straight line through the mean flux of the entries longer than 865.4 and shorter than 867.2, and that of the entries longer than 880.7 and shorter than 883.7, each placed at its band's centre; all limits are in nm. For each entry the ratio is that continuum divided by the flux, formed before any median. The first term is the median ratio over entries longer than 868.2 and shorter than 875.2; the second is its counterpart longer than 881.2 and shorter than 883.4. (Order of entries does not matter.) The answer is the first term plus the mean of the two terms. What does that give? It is 1.95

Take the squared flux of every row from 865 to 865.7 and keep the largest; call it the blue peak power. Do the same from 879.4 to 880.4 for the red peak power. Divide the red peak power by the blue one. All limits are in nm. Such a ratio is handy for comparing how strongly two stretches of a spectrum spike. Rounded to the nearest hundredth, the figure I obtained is 0.83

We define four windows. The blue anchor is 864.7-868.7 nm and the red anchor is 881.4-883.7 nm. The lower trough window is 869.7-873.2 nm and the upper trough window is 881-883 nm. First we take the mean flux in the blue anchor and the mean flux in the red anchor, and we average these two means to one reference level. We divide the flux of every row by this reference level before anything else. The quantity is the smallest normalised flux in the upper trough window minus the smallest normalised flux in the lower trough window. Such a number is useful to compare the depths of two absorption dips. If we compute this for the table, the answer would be -0.08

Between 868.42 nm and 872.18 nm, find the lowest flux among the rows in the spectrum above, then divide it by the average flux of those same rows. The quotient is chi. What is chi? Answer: 0.95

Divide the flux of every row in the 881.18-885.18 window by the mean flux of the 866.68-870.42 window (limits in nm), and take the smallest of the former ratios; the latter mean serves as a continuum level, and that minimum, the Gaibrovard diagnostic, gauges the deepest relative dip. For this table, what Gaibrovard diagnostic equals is 0.73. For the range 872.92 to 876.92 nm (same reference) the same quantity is 0.90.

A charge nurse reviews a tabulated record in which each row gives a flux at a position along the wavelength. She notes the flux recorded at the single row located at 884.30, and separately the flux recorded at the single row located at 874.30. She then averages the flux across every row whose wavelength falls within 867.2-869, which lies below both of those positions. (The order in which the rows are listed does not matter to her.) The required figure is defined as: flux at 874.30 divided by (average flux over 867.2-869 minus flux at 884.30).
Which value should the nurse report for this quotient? 10.2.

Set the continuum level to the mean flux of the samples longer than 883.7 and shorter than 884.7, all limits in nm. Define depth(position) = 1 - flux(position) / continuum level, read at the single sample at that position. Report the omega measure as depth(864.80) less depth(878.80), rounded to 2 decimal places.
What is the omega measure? -0.11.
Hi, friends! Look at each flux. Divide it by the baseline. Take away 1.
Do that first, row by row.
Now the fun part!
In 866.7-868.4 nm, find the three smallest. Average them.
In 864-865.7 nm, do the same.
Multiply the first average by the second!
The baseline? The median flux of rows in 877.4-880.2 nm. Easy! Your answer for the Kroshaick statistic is 0.0050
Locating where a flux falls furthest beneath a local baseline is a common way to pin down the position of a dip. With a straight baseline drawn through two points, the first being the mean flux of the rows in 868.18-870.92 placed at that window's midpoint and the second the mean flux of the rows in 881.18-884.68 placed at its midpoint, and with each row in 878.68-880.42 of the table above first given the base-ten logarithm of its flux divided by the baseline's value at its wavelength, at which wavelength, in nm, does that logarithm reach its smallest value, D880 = 879.55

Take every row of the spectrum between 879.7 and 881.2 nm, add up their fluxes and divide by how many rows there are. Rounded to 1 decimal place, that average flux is 17.3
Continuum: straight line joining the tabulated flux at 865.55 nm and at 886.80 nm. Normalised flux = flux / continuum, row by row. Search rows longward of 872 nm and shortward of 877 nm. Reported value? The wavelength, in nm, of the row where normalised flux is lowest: 876.55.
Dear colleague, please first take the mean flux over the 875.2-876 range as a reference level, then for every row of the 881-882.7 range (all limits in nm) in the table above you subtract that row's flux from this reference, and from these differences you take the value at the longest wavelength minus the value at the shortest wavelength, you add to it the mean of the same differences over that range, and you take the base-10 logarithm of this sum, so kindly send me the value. 0.02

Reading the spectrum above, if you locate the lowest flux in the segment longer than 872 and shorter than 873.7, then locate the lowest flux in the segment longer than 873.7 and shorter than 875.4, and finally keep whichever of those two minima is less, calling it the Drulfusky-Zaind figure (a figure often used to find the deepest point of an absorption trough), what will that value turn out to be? 17.8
